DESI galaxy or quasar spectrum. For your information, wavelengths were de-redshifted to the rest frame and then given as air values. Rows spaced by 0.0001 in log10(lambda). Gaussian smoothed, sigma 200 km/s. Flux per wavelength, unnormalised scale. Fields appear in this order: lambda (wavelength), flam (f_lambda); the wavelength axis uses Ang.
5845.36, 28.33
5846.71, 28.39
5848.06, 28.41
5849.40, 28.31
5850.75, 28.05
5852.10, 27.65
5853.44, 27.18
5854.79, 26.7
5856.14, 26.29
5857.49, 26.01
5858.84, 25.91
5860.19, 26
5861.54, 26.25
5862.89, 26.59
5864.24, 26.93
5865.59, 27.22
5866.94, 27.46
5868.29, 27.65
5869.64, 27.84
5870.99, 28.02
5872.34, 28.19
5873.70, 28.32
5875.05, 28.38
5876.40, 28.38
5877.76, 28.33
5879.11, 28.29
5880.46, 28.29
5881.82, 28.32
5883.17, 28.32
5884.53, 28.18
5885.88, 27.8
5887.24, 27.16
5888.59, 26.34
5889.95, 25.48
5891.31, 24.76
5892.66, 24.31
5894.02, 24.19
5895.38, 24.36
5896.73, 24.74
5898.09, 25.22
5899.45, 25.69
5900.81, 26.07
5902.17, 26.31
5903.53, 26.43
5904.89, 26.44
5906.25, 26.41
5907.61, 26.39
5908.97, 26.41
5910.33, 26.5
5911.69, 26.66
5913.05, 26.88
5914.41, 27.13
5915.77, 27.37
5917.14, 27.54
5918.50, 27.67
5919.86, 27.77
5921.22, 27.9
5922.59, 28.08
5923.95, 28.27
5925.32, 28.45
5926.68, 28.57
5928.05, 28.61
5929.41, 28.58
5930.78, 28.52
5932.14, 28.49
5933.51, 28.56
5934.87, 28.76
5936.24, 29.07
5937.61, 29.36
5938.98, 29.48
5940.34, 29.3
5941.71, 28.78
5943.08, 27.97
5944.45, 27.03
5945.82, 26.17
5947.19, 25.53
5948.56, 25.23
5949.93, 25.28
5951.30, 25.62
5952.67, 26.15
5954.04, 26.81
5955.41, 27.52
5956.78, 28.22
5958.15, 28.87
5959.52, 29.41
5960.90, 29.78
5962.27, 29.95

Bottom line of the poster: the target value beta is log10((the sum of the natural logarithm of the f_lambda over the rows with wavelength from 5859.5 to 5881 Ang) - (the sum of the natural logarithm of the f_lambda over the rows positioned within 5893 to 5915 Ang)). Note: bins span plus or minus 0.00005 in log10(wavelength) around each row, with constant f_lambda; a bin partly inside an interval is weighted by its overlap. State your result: 0.0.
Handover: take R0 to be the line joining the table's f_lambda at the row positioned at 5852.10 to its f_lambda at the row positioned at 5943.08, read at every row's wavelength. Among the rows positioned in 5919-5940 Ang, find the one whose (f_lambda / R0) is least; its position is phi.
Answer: 5919.86 Ang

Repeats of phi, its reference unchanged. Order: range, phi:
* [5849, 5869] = 5858.84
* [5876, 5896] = 5894.02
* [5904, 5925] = 5907.61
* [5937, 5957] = 5948.56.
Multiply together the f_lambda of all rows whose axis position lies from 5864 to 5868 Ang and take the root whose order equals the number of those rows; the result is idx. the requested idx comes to 27.2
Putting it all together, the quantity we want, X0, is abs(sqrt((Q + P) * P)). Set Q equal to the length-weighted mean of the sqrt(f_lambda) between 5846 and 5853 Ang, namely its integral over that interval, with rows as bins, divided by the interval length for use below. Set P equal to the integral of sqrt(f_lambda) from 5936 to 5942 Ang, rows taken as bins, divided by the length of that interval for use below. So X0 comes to 7.61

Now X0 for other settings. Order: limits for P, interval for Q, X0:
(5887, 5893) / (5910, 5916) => 7.20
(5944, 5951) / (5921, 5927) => 7.26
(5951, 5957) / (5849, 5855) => 7.36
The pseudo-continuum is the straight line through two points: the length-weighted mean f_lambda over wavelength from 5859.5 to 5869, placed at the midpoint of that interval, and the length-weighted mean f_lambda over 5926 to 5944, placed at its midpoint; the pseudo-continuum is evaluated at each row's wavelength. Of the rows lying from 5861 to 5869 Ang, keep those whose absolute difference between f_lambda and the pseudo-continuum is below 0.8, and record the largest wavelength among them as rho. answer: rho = 5868.29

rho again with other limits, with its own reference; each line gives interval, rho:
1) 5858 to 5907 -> 5887.24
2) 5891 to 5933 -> 5932.14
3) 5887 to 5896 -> 5887.24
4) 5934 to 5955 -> 5941.71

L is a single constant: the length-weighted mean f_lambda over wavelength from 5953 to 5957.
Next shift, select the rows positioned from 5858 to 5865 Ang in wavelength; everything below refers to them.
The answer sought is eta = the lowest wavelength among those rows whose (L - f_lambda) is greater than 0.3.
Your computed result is 5858.84 Ang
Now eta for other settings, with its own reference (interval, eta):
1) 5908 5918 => 5908.97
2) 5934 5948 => 5944.45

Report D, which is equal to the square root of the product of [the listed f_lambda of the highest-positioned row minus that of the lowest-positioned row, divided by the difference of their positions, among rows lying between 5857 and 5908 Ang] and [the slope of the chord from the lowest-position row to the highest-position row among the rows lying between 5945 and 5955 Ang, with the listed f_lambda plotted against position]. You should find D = 0.02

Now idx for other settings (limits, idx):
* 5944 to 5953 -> 25.9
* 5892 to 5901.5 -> 24.9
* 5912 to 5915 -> 27.0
